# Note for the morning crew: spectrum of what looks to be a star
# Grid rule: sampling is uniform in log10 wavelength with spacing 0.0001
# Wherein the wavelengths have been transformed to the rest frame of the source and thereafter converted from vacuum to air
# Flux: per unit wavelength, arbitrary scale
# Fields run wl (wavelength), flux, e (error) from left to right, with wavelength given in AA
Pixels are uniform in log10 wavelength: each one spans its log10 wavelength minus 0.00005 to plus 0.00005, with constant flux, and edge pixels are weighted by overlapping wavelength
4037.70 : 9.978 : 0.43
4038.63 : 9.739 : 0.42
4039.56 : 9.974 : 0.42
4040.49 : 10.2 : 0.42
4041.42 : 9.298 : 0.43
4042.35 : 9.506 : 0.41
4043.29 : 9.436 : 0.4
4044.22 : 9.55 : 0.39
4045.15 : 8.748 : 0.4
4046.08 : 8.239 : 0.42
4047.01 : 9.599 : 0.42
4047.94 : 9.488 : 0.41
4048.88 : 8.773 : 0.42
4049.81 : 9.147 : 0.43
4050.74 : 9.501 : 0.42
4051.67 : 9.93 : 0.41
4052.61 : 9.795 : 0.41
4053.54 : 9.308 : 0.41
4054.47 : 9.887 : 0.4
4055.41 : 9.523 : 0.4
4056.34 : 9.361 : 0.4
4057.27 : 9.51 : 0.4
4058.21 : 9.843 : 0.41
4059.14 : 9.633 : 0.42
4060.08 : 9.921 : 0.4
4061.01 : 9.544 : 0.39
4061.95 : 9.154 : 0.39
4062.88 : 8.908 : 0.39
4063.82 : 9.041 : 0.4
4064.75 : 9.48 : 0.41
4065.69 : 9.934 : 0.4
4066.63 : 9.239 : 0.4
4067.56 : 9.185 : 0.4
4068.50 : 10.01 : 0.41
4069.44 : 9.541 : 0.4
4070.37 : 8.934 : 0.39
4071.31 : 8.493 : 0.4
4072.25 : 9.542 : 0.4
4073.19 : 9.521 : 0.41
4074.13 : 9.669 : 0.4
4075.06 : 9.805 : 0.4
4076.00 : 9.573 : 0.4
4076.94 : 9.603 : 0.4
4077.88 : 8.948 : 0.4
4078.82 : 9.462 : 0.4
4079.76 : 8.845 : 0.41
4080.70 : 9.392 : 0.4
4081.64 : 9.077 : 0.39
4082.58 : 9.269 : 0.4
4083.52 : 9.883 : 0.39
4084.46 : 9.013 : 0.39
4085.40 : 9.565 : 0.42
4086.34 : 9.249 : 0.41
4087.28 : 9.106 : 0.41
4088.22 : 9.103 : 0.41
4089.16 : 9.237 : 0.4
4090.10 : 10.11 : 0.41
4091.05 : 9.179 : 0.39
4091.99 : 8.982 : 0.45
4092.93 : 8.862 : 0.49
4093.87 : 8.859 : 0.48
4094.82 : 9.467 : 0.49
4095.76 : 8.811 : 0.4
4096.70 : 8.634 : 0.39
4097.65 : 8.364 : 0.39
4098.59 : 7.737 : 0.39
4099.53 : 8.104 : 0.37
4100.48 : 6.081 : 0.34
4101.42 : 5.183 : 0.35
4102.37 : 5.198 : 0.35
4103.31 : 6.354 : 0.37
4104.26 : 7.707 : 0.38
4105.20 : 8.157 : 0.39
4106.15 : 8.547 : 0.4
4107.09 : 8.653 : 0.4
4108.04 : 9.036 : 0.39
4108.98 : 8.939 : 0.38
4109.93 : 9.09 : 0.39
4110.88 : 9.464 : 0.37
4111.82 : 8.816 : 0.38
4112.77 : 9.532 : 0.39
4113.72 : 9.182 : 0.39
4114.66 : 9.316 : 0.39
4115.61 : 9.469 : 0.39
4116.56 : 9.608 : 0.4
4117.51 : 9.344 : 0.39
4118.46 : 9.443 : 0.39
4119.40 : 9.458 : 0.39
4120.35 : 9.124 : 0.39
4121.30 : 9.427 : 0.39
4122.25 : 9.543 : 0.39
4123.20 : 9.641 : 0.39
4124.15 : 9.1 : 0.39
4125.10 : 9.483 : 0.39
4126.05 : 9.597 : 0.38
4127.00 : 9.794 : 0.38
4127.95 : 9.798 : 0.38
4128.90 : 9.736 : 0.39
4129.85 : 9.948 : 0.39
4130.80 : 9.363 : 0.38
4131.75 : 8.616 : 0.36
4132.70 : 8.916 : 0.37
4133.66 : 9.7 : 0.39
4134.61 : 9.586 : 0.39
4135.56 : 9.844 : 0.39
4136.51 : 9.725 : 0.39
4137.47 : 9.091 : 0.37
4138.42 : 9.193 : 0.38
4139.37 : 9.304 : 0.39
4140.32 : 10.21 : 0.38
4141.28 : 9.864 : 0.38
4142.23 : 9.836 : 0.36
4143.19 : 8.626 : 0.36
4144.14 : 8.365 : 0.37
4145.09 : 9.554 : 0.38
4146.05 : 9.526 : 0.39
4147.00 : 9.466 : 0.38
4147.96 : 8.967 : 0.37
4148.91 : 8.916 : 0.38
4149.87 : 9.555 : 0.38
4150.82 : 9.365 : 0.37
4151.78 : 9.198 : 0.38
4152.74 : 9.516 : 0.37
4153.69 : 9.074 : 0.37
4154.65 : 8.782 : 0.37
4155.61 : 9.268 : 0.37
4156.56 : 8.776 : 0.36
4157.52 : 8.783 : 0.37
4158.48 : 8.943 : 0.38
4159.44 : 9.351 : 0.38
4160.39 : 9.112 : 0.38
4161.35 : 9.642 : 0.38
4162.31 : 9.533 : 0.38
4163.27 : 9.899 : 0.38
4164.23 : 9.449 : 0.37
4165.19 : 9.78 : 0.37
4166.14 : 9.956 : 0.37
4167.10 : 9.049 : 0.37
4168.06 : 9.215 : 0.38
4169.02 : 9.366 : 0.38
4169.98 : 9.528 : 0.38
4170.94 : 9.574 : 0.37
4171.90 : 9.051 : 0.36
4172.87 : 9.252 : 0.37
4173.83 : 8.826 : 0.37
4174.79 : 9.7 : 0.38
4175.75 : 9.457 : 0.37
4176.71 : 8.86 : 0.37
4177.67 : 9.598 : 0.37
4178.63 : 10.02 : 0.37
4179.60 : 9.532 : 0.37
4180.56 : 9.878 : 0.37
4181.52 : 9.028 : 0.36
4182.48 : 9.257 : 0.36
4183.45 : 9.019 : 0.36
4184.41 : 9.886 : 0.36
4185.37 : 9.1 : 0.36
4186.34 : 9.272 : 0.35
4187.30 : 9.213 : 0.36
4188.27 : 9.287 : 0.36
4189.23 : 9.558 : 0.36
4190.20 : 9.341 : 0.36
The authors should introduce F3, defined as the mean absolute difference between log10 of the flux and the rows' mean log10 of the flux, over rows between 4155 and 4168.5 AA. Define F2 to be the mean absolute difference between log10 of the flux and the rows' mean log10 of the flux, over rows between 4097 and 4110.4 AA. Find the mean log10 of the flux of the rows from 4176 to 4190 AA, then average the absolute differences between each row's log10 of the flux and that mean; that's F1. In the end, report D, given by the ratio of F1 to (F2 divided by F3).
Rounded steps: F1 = 0.0139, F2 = 0.0698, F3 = 0.015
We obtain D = 0.003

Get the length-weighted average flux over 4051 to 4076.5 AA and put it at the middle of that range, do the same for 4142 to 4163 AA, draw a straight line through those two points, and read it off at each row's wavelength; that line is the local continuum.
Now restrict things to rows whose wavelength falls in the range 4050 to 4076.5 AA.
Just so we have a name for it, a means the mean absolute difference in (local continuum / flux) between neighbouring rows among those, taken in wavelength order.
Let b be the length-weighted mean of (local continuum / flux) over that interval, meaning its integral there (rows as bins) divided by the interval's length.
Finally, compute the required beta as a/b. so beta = 0.0387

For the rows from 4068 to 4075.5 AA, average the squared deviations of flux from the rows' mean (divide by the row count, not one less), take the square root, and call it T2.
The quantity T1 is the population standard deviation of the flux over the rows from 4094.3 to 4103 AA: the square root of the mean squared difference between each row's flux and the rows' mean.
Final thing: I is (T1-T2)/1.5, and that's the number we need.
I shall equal 0.71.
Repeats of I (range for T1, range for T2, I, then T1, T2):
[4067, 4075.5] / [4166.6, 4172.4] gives 0.15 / 0.44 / 0.21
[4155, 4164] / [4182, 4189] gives 0.07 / 0.37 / 0.26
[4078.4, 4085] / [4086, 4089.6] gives 0.17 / 0.32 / 0.07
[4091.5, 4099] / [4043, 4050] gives 0.01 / 0.47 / 0.46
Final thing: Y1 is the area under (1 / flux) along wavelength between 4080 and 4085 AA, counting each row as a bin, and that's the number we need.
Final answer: 0.538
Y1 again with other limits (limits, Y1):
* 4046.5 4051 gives 0.486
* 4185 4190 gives 0.537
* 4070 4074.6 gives 0.499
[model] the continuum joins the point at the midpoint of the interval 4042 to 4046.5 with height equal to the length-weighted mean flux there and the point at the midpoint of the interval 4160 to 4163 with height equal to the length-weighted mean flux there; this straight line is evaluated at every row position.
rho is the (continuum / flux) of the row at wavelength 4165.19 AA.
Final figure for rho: 0.97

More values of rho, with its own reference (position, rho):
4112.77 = 0.98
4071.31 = 1.08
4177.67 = 0.99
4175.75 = 1.00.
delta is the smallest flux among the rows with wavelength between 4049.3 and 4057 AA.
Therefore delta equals 9.147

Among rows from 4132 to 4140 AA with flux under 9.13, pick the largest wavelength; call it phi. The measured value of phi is 4137.47 AA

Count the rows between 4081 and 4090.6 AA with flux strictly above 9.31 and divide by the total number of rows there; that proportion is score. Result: 0.30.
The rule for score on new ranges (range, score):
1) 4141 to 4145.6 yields 0.60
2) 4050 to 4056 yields 0.83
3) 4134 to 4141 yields 0.57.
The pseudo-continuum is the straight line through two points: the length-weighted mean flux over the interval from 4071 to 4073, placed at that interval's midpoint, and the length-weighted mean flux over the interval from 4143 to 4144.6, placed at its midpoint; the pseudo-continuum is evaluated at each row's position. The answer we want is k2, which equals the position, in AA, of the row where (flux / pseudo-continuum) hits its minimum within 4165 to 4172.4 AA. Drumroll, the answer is 4167.10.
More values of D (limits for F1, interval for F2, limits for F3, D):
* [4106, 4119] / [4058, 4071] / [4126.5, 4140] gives 0.014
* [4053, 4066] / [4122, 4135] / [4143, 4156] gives 0.013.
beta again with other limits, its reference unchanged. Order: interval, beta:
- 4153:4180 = 0.0397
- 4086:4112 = 0.0695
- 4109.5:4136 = 0.0325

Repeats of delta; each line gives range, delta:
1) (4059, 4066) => 8.908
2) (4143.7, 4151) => 8.365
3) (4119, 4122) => 9.124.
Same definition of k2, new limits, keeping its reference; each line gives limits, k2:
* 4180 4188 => 4181.52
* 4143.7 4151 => 4144.14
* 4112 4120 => 4113.72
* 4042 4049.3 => 4046.08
